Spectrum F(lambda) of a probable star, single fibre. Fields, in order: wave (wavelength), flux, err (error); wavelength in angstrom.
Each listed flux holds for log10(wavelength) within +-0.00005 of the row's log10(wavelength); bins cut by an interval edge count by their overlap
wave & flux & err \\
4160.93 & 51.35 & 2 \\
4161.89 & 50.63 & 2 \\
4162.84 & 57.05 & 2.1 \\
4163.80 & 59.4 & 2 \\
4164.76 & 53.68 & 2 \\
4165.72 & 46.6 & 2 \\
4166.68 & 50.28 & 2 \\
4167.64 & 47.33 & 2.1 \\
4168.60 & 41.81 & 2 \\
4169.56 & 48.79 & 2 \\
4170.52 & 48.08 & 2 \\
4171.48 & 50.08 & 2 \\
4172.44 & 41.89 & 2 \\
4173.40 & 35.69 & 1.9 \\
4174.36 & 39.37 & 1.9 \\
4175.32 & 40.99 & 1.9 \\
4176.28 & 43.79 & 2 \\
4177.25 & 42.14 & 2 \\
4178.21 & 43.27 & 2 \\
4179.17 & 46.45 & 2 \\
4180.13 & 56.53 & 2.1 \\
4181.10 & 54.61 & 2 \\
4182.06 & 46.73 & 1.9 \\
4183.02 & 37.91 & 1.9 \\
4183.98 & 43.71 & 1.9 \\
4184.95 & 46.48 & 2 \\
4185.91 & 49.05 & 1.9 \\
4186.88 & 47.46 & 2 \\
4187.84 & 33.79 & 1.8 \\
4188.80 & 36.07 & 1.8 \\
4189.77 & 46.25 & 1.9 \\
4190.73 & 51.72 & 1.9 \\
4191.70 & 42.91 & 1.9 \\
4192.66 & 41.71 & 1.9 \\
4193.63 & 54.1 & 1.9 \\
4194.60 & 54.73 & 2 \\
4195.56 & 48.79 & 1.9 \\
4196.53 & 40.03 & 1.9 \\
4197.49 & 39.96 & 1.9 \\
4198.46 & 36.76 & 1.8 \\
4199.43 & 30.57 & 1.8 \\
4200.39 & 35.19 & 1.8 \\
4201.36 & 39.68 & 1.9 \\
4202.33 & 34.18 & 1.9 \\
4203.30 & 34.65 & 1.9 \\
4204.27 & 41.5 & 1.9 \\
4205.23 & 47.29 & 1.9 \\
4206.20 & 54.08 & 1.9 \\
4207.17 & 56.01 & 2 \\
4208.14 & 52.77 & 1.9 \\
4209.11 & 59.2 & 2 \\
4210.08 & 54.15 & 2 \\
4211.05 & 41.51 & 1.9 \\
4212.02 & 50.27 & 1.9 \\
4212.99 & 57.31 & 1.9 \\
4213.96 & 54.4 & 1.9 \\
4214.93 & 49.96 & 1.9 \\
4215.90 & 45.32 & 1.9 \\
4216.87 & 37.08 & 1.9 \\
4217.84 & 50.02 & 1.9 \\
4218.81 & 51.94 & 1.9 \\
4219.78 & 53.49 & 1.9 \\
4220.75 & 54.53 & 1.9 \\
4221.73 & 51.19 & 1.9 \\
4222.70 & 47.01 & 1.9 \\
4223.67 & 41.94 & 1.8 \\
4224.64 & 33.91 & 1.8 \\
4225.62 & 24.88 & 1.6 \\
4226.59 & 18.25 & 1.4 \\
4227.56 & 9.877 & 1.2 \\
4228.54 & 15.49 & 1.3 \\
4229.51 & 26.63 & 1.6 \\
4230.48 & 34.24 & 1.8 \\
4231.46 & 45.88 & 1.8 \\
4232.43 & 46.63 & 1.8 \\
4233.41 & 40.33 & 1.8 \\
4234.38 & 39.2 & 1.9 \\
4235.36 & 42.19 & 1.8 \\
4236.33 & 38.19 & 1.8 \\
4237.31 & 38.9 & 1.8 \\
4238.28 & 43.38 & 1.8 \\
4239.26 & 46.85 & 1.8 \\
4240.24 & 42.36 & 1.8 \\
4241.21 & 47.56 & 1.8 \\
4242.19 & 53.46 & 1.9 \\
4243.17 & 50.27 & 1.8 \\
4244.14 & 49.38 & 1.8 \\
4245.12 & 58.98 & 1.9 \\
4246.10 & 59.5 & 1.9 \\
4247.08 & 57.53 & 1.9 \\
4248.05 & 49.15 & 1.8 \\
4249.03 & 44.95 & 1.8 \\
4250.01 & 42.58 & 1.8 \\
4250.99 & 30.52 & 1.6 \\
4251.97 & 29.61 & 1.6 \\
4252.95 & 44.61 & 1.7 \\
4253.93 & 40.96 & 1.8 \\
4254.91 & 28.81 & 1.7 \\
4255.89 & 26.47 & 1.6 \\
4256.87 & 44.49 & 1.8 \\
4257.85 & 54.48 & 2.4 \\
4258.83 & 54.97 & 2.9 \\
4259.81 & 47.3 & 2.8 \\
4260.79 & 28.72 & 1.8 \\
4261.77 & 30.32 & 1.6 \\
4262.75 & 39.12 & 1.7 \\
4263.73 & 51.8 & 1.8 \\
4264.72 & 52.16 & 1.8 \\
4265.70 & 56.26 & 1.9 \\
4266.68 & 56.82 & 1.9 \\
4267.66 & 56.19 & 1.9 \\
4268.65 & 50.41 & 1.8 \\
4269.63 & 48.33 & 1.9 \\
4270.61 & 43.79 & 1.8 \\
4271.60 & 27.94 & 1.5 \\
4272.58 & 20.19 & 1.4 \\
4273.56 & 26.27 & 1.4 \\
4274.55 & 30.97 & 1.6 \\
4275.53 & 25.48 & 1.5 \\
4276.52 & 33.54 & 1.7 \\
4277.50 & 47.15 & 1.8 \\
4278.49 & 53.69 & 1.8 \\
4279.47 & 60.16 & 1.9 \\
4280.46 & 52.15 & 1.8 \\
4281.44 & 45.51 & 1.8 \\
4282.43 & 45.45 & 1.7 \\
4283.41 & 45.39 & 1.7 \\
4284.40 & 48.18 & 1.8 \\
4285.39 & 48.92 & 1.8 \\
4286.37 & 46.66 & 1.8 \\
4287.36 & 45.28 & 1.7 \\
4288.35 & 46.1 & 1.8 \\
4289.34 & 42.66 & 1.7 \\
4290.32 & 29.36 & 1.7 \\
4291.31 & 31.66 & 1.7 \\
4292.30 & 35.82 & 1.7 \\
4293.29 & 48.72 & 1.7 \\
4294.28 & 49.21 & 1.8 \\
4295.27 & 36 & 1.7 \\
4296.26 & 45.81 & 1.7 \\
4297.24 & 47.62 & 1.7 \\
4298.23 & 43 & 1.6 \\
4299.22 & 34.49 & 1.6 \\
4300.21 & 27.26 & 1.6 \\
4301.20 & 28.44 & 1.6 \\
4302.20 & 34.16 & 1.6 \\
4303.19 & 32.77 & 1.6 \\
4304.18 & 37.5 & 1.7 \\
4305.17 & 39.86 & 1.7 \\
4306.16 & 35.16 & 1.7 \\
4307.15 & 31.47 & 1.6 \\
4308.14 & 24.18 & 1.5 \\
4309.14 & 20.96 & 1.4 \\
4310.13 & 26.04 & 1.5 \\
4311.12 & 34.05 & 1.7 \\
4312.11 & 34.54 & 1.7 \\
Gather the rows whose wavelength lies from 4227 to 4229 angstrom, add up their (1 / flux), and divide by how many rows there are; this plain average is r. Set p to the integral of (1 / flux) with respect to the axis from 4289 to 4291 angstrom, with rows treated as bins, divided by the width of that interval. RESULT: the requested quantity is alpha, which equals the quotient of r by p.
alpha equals 2.8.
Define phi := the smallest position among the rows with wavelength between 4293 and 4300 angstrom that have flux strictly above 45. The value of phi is 4293.29 angstrom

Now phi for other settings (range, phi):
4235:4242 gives 4239.26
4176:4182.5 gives 4179.17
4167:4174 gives 4167.64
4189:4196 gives 4189.77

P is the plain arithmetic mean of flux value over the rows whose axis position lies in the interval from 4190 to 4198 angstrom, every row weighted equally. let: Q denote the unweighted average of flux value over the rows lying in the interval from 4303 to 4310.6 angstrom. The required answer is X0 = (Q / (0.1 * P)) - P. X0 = -40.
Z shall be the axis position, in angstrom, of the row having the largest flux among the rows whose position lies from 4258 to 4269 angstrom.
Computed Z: 4266.68 angstrom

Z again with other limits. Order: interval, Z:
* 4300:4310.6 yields 4305.17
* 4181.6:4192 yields 4190.73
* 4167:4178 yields 4171.48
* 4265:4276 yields 4266.68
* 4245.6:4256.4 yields 4246.10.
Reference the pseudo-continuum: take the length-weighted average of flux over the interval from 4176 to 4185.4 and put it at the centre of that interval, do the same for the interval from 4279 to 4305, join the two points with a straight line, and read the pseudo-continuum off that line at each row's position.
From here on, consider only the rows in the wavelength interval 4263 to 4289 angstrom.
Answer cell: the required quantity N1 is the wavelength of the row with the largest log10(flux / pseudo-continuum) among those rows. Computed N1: 4279.47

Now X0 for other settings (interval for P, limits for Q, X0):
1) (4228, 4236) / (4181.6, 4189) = -25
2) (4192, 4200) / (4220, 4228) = -35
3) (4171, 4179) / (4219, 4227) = -33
